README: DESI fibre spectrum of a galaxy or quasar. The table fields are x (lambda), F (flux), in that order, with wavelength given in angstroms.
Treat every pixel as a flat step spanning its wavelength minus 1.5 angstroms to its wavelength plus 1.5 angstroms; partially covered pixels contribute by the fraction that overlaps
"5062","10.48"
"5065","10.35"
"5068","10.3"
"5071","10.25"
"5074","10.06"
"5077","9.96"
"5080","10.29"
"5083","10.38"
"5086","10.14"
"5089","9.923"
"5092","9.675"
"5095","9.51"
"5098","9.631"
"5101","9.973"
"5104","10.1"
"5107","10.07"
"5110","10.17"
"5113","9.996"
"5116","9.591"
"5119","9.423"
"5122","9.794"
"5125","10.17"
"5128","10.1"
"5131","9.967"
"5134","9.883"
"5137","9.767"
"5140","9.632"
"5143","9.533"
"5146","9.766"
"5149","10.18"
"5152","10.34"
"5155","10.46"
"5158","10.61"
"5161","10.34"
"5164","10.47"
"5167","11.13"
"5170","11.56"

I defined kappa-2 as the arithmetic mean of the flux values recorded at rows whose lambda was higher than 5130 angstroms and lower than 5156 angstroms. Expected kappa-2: 9.9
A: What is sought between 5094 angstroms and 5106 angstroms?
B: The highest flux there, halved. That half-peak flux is 5.05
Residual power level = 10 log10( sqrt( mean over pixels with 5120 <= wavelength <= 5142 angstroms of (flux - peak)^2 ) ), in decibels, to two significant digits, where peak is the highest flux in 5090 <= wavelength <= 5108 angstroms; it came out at -5.8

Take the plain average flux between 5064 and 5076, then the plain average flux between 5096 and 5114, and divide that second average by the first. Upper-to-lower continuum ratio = 0.98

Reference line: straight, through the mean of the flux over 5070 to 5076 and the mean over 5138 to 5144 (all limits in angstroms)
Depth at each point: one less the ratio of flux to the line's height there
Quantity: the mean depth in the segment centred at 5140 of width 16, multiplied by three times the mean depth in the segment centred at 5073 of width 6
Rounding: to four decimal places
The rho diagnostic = 0.0000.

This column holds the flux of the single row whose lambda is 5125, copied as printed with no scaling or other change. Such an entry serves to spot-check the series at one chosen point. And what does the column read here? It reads 10.17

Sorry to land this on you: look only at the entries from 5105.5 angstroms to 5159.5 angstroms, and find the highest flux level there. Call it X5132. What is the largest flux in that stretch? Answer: 10.61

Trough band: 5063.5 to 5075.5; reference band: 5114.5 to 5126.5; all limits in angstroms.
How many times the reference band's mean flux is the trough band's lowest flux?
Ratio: 1.03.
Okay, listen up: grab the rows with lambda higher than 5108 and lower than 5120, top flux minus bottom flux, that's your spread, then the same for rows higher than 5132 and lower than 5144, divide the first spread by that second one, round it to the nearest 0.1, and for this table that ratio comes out 2.1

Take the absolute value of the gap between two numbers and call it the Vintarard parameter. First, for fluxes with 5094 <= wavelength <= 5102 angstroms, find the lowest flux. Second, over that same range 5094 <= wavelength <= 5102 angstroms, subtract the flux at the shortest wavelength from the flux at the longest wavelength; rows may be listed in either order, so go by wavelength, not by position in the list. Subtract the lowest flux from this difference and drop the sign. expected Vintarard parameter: 9.0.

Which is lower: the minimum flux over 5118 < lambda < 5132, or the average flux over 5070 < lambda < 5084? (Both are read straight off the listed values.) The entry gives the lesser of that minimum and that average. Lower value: 9.42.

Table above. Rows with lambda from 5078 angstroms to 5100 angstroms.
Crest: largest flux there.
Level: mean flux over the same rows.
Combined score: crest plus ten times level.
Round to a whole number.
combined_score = 110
